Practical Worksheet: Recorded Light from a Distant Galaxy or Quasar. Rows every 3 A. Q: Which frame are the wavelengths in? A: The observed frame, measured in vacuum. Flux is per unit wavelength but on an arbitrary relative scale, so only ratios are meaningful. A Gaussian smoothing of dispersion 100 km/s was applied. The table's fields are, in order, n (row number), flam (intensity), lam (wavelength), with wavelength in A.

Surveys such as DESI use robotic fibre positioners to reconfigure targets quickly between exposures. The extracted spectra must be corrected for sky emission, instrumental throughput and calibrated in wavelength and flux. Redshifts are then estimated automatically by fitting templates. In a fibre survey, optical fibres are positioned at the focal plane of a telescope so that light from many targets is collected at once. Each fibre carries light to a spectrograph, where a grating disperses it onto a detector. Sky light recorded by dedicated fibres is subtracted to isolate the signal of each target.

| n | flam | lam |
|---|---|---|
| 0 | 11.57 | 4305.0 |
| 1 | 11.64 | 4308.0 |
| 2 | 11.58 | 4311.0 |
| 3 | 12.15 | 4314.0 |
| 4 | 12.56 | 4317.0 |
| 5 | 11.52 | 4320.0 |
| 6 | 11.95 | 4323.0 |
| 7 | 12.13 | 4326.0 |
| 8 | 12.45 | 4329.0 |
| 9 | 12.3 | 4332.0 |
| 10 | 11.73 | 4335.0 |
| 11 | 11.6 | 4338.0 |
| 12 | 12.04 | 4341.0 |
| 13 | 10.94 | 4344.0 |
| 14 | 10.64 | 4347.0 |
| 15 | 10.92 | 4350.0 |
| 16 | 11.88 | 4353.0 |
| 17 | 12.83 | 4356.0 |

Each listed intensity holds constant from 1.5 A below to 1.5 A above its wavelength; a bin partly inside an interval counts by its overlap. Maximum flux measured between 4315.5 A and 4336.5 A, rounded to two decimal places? 12.56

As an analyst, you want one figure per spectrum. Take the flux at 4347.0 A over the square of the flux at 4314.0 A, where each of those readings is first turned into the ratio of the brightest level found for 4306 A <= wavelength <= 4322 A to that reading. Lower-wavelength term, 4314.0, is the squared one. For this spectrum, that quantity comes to 1.10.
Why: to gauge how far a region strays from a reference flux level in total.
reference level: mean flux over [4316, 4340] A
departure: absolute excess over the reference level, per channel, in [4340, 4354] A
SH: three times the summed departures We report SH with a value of 11.2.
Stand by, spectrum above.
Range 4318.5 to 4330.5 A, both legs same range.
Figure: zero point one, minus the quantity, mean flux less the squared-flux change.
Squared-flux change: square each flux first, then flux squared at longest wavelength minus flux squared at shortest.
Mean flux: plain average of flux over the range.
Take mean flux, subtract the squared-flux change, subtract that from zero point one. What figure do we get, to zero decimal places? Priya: 10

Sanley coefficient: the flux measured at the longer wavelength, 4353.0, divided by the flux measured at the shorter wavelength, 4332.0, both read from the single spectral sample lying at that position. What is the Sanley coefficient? 0.97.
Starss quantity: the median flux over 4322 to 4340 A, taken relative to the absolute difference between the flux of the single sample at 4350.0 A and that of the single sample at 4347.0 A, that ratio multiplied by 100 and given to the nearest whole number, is 4300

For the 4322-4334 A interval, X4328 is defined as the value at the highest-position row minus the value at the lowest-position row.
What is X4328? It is 0.35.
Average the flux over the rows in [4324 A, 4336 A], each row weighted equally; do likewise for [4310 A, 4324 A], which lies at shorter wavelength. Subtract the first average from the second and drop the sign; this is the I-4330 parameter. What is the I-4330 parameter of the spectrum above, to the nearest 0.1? 0.2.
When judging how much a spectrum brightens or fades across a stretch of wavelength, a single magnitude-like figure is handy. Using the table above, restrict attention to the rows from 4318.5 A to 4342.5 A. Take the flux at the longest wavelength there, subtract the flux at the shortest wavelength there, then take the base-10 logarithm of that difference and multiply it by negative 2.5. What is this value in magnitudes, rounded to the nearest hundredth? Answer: 0.71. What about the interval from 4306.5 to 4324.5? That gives 1.27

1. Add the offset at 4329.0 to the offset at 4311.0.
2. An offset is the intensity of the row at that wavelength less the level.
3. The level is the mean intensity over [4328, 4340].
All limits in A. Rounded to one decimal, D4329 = 0.0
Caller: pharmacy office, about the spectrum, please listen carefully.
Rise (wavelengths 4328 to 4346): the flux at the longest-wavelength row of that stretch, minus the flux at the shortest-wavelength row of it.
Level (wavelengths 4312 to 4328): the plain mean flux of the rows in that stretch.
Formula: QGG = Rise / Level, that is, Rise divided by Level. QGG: -0.13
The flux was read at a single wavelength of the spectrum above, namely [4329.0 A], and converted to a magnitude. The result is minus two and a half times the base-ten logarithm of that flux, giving -2.74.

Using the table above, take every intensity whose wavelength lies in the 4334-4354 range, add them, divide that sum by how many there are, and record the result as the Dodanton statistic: 11.4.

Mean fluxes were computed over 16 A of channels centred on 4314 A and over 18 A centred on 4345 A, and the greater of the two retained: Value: 11.9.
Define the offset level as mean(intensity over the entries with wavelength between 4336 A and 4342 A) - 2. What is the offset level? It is 9.8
